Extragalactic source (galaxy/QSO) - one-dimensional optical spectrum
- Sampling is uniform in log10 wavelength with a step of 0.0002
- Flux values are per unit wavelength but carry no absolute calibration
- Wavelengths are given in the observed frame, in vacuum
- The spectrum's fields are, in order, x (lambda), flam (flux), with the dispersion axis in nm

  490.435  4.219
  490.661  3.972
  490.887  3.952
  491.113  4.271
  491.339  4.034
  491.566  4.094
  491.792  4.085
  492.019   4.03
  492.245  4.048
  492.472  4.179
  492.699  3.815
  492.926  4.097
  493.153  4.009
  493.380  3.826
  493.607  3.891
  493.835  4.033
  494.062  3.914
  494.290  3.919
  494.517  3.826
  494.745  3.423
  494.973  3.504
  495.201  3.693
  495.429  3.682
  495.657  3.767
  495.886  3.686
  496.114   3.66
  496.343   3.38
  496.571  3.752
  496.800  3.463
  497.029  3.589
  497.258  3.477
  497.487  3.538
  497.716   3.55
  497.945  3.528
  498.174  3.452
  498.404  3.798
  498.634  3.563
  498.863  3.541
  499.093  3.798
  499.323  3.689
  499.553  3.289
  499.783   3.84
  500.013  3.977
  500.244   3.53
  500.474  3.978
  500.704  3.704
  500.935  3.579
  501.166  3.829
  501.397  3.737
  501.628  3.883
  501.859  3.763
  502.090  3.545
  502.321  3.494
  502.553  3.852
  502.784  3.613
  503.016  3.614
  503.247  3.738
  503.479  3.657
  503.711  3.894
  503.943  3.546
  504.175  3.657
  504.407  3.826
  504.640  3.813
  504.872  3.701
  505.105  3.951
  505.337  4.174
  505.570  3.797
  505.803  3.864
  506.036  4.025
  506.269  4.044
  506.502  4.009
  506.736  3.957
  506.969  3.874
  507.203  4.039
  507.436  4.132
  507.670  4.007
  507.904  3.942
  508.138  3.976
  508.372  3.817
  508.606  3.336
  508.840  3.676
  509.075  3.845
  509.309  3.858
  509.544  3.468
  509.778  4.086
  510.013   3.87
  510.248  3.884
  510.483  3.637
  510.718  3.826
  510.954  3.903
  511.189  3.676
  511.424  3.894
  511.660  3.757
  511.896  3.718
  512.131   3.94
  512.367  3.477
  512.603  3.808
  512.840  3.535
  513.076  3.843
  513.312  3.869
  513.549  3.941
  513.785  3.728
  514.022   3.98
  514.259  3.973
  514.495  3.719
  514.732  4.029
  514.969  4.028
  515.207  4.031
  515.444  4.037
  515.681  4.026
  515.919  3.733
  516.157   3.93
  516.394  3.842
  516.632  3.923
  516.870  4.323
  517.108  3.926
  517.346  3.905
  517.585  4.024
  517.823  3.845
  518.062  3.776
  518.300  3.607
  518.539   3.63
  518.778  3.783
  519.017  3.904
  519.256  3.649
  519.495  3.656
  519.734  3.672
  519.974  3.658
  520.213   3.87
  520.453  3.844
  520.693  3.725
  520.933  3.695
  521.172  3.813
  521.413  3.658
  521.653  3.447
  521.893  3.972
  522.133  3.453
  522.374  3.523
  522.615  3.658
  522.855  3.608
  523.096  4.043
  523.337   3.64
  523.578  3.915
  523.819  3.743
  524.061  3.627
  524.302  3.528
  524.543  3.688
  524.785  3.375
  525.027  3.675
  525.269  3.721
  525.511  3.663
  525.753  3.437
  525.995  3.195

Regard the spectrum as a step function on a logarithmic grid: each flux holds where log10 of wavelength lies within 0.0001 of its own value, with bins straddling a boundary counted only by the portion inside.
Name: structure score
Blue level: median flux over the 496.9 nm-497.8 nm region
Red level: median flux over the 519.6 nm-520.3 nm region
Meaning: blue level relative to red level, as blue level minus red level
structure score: -0.13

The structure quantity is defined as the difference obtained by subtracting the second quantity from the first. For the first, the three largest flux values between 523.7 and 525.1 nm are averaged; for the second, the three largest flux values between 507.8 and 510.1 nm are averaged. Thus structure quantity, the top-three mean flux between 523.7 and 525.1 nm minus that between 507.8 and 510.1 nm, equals -0.3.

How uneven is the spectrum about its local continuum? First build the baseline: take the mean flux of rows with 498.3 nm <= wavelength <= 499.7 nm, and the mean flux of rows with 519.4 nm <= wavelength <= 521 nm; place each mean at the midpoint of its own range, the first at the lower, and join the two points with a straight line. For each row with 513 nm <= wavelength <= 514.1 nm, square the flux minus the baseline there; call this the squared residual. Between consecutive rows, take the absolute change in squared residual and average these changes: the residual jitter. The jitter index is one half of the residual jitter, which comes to 0.022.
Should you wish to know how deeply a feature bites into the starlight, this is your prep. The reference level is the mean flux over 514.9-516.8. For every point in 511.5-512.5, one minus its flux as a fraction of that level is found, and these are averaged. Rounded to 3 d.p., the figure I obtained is 0.056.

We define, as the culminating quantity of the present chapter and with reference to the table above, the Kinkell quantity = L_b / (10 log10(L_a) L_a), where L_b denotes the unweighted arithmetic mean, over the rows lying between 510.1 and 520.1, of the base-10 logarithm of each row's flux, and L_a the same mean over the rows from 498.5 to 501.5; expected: -0.418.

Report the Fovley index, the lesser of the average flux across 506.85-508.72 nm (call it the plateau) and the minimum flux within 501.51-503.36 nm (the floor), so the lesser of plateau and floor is 3.49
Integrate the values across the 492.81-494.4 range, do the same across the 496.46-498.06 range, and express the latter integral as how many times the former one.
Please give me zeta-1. 0.91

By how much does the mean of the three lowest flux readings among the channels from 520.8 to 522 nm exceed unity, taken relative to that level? 2.60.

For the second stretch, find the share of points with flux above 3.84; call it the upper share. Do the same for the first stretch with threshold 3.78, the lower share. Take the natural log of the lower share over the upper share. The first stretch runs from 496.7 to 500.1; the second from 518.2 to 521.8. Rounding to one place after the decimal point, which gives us 0.3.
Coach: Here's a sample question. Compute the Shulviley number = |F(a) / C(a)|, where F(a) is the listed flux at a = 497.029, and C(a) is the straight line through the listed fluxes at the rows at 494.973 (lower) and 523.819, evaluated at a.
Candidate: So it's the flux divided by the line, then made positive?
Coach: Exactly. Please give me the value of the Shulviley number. 1.019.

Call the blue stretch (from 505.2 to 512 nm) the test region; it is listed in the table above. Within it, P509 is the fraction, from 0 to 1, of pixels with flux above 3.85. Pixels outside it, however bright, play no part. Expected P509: 0.62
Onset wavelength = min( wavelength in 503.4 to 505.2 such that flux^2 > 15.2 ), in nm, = 505.105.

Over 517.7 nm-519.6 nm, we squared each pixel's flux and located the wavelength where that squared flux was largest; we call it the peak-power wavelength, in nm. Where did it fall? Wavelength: 519.017 nm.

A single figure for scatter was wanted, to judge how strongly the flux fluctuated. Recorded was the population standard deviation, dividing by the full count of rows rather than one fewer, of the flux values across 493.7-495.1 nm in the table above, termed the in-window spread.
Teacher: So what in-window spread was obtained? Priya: 0.226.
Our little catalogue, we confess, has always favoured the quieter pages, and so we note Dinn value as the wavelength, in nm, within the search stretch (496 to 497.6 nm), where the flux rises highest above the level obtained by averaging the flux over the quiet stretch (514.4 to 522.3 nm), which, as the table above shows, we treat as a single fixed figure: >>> 496.571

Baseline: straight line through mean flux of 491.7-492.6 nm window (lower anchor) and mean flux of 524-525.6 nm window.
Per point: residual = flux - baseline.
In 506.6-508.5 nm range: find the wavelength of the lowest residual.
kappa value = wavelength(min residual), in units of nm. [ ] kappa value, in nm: 508.372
